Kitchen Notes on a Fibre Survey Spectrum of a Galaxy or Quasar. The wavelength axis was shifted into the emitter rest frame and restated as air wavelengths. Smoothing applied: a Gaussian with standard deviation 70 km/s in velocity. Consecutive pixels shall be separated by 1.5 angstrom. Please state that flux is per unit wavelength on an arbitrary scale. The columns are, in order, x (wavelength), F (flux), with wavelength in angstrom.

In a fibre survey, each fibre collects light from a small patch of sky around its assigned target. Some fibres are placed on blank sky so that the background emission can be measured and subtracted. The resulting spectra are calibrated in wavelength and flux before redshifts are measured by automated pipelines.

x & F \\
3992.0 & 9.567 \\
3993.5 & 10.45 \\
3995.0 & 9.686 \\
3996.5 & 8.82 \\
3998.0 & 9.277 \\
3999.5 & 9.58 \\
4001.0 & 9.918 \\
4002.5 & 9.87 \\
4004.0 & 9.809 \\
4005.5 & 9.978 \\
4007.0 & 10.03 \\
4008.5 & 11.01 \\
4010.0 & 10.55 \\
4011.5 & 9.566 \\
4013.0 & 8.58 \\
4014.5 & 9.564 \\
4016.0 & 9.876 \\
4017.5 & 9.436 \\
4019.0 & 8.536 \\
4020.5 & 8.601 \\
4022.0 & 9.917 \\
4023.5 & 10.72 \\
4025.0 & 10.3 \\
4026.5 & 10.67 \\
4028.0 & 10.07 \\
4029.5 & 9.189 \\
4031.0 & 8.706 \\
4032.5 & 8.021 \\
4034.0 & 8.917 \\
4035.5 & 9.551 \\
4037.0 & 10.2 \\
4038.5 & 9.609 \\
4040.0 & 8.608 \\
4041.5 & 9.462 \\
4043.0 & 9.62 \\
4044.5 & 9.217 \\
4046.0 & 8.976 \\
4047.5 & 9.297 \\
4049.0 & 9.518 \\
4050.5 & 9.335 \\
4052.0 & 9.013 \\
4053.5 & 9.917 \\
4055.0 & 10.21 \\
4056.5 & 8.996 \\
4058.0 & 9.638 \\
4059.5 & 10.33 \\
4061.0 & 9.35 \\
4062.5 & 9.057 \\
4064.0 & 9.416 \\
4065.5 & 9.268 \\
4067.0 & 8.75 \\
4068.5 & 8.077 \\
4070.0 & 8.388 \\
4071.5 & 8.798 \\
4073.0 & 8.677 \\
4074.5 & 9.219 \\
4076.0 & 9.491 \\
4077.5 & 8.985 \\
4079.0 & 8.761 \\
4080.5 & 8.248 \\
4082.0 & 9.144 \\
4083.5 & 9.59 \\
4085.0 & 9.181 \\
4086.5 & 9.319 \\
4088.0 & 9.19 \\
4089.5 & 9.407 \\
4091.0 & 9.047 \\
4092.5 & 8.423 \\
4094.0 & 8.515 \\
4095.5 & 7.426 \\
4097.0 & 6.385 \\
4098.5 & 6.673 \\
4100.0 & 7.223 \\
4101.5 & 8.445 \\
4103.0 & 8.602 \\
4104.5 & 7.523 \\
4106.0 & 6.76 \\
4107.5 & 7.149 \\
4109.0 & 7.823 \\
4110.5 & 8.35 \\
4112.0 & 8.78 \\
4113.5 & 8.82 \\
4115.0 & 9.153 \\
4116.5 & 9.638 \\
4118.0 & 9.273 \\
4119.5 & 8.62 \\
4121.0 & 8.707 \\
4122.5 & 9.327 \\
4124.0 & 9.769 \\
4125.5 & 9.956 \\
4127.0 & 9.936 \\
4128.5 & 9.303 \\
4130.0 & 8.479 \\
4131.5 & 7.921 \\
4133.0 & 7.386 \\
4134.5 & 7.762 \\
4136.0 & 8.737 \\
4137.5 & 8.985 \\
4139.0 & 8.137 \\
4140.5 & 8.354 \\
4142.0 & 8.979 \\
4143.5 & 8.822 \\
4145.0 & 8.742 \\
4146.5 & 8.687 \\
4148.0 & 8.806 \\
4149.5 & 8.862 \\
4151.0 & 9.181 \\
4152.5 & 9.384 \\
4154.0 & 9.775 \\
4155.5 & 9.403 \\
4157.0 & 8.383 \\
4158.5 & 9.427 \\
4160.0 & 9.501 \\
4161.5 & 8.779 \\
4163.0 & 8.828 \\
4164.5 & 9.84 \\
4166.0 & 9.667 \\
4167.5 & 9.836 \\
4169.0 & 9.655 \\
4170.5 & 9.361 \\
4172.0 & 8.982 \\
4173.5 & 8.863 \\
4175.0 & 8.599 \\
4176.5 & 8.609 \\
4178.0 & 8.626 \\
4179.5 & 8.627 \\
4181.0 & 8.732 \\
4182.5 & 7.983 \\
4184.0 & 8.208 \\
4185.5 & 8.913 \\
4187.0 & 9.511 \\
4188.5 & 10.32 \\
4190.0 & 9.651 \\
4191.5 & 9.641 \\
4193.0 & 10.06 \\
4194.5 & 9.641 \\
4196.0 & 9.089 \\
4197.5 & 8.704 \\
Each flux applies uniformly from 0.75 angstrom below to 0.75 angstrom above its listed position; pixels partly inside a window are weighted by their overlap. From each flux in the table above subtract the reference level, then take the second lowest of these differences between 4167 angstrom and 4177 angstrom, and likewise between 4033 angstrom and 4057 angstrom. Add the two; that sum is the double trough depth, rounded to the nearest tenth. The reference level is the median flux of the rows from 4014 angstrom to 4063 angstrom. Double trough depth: -1.4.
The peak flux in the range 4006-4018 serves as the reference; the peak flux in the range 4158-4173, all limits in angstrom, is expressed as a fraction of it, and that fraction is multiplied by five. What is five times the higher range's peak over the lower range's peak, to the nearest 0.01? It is 4.47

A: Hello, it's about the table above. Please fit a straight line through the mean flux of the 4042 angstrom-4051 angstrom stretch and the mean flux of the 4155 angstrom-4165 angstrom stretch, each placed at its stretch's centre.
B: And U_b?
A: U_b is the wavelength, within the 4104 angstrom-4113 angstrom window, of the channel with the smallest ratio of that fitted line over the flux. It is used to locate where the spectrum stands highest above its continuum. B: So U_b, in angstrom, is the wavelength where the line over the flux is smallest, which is 4112.0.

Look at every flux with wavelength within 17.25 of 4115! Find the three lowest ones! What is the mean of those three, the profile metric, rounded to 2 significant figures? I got 6.9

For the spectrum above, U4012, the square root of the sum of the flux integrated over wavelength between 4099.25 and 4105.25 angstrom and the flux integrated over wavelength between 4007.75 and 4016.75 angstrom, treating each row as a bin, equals 11.7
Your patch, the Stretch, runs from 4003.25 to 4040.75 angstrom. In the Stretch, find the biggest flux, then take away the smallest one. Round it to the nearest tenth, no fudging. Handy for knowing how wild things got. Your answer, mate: 3.0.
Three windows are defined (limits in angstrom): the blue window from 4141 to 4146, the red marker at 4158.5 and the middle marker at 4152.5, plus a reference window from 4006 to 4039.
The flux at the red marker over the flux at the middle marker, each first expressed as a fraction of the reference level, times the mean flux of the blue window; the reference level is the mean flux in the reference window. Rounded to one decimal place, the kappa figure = 8.9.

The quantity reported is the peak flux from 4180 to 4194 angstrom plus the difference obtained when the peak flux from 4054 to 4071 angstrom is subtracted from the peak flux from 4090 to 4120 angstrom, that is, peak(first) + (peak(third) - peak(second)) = 9.6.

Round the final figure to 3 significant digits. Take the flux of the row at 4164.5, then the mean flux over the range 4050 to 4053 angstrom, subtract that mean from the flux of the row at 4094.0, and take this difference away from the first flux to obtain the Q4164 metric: 10.5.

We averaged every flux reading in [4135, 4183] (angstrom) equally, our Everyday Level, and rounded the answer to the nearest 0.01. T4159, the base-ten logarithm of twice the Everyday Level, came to 1.25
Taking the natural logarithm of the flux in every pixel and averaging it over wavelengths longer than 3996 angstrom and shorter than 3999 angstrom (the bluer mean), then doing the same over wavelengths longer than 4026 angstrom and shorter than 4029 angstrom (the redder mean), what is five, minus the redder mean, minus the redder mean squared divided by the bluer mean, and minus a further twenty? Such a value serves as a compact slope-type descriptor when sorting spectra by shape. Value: -19.8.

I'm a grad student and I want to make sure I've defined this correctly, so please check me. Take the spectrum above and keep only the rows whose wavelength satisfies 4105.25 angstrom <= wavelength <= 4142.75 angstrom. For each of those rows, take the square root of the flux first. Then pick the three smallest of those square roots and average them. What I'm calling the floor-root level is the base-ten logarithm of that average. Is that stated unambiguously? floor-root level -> 0.426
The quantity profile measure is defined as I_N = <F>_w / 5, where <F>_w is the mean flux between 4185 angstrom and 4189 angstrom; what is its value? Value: 1.92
